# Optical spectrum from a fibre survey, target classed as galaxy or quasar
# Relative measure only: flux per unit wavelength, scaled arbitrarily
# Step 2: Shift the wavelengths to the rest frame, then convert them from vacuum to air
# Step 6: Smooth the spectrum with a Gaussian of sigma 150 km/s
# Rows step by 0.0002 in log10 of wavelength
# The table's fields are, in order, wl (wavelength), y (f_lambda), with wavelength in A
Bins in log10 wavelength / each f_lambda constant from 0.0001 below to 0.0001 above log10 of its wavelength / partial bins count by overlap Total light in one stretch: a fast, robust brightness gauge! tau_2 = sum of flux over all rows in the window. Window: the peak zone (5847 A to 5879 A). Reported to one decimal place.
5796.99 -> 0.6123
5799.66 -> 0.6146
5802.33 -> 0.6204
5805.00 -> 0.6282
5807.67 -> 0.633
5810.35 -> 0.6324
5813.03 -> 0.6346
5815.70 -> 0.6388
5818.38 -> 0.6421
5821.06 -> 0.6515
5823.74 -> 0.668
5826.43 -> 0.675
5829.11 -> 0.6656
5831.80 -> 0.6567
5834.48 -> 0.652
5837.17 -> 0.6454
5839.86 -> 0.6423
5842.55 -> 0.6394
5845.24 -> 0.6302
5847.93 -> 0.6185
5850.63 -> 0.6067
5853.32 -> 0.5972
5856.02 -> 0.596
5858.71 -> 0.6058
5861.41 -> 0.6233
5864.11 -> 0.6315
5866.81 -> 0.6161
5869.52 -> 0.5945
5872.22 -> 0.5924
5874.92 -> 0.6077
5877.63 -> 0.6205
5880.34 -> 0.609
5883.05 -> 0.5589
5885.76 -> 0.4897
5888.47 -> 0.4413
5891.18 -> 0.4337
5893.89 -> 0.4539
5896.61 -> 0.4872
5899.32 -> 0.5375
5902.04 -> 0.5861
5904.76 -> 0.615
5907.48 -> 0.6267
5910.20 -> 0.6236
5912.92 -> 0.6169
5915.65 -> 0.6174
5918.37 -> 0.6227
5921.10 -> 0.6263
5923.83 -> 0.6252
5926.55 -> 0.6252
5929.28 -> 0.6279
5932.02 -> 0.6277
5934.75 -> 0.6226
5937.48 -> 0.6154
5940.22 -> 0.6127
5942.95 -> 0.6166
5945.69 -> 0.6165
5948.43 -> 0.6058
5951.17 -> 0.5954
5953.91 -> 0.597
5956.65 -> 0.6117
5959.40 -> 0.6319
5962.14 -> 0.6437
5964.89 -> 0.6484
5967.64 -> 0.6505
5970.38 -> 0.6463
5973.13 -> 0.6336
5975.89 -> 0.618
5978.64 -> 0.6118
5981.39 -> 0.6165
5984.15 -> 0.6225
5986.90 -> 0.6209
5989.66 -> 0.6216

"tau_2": 7.3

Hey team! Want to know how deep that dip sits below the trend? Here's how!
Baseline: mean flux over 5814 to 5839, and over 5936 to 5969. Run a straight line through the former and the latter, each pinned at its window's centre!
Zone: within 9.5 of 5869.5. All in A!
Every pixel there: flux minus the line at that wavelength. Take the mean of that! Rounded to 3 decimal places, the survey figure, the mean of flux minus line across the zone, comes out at -0.031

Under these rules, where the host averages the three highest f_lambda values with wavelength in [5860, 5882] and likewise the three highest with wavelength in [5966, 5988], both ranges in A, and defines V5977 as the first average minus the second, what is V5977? -0.018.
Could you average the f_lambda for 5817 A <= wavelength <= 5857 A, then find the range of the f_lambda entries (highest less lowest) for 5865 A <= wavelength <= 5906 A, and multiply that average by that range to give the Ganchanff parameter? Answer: 0.12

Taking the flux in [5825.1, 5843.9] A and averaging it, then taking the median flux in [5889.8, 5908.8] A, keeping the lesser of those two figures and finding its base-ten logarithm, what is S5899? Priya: -0.2696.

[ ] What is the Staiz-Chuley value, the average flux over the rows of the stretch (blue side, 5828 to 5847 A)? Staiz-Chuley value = 0.65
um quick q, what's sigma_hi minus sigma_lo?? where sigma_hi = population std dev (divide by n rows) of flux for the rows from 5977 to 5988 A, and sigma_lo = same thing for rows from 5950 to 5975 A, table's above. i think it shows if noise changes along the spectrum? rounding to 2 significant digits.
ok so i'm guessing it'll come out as -0.016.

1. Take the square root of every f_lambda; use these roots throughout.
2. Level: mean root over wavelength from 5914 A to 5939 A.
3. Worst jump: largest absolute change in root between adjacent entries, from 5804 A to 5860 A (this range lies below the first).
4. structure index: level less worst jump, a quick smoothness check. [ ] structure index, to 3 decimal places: 0.779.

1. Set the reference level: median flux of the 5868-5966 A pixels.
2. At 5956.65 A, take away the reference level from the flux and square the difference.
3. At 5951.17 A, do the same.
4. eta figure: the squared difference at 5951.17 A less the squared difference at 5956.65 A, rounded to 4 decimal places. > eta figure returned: 0.0004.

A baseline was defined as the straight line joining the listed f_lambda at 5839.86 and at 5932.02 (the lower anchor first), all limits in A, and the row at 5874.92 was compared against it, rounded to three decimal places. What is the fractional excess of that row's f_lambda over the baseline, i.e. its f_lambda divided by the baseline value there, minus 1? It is -0.046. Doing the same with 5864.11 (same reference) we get -0.011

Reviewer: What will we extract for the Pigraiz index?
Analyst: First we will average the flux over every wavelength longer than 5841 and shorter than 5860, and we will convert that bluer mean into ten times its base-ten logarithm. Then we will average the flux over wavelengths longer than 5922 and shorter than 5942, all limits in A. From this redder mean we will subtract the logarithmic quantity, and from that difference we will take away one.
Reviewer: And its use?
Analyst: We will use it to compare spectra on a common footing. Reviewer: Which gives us 1.74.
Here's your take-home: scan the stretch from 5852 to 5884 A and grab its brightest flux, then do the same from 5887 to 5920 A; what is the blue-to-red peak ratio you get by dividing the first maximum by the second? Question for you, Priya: 1.008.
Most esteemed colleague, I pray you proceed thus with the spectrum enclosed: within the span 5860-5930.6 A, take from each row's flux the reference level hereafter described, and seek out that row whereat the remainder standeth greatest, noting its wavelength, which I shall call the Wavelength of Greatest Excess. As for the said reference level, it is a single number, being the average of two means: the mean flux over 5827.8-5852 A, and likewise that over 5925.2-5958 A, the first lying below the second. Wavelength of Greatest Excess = 5864.11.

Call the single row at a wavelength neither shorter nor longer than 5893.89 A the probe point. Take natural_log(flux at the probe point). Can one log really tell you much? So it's -0.79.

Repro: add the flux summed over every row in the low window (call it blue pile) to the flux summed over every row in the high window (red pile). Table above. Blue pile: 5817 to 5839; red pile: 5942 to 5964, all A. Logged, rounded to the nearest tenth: 10.2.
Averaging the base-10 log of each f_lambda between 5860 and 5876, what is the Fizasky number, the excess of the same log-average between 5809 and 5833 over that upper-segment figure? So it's 0.028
